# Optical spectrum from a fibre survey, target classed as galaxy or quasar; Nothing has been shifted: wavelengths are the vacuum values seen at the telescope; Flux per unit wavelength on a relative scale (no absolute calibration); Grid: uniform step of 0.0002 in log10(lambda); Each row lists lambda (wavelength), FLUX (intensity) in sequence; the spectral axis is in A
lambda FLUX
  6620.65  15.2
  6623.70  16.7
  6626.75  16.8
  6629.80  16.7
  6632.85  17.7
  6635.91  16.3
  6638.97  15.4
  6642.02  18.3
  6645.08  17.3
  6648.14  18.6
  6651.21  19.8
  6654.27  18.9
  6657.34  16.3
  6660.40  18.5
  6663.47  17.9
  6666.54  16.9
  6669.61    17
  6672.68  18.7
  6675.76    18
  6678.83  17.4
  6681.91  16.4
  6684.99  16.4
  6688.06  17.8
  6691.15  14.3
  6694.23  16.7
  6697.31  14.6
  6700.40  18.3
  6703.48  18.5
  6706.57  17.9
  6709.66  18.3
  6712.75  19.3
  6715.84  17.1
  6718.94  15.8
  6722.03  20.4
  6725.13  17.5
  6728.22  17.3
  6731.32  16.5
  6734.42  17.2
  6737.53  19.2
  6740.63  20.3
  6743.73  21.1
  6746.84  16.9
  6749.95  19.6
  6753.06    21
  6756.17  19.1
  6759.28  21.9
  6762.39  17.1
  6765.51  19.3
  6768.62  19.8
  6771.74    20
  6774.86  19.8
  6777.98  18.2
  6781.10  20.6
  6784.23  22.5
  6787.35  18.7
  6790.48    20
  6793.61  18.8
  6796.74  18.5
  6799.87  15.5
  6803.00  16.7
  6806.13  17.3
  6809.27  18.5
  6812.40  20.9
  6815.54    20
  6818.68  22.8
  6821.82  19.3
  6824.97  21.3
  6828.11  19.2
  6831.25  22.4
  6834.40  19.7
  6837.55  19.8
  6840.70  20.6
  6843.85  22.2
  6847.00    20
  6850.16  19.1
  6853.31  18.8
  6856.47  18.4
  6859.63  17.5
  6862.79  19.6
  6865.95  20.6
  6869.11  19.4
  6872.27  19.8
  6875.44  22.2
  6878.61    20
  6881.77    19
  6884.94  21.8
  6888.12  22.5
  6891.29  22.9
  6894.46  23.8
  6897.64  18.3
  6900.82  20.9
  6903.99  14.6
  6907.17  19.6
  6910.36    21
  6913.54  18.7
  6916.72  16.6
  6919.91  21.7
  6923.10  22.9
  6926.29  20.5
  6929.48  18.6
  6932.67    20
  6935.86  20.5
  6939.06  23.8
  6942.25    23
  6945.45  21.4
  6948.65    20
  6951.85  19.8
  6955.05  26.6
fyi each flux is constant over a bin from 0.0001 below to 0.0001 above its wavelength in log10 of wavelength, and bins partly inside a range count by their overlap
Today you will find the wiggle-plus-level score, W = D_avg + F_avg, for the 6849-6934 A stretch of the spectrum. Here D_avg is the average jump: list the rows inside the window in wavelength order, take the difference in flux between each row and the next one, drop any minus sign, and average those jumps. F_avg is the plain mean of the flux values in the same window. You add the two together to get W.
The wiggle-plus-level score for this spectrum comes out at 22.0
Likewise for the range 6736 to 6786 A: 21.7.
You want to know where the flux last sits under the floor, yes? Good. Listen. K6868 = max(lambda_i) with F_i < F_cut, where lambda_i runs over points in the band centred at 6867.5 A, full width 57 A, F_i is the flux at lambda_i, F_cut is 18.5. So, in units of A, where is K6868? 6859.63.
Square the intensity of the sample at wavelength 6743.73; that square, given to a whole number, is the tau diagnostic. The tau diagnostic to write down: 445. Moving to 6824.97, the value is 454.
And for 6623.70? 279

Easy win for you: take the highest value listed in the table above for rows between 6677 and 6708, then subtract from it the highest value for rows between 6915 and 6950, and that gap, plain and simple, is -5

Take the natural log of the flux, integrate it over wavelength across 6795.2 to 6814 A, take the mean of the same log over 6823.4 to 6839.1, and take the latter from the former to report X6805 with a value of 51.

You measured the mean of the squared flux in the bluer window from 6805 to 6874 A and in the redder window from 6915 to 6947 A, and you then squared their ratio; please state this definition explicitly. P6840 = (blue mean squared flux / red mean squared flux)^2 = 0.81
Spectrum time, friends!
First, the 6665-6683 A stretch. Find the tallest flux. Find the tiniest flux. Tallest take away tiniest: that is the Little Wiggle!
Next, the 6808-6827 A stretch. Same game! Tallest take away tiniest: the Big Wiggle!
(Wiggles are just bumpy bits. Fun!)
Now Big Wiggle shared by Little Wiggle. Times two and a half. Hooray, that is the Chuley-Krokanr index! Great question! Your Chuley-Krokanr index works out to 5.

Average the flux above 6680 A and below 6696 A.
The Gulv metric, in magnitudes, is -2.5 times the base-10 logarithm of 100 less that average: -4.81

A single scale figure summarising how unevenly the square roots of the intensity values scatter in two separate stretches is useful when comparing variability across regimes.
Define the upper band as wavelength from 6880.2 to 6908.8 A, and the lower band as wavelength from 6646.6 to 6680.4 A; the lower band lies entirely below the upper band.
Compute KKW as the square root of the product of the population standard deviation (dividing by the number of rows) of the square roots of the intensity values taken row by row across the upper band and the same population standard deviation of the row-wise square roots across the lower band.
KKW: 0.189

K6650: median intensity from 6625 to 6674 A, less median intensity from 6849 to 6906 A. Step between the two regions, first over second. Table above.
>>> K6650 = -2.2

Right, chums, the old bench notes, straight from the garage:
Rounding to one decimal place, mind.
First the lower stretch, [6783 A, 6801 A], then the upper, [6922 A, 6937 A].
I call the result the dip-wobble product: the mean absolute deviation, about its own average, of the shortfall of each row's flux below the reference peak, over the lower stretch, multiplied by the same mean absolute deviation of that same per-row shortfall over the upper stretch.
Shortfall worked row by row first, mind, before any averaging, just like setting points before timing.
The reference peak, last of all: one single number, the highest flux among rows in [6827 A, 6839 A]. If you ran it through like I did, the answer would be 1.4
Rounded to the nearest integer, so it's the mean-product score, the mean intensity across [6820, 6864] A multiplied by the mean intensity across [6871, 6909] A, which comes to 406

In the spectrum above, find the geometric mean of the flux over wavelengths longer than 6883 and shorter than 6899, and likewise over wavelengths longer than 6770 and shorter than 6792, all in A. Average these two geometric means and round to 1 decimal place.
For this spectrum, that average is 20.9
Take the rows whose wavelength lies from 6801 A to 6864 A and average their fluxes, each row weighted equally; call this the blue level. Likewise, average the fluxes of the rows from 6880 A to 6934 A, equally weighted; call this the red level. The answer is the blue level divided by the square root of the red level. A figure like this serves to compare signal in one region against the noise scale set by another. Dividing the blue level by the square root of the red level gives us 4.38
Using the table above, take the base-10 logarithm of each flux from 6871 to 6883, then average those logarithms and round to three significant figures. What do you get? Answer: 1.31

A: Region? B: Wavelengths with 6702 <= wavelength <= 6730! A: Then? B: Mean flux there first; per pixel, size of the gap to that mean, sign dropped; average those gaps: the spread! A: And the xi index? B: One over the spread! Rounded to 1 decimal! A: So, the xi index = 1.0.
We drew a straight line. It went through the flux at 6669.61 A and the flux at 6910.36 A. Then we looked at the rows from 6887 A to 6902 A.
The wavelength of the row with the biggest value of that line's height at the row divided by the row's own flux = 6897.64 A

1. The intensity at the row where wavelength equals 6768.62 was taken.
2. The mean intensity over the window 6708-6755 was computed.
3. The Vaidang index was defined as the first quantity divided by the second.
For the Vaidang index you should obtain 1.07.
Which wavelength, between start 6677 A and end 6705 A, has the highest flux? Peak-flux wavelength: 6703.48 A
